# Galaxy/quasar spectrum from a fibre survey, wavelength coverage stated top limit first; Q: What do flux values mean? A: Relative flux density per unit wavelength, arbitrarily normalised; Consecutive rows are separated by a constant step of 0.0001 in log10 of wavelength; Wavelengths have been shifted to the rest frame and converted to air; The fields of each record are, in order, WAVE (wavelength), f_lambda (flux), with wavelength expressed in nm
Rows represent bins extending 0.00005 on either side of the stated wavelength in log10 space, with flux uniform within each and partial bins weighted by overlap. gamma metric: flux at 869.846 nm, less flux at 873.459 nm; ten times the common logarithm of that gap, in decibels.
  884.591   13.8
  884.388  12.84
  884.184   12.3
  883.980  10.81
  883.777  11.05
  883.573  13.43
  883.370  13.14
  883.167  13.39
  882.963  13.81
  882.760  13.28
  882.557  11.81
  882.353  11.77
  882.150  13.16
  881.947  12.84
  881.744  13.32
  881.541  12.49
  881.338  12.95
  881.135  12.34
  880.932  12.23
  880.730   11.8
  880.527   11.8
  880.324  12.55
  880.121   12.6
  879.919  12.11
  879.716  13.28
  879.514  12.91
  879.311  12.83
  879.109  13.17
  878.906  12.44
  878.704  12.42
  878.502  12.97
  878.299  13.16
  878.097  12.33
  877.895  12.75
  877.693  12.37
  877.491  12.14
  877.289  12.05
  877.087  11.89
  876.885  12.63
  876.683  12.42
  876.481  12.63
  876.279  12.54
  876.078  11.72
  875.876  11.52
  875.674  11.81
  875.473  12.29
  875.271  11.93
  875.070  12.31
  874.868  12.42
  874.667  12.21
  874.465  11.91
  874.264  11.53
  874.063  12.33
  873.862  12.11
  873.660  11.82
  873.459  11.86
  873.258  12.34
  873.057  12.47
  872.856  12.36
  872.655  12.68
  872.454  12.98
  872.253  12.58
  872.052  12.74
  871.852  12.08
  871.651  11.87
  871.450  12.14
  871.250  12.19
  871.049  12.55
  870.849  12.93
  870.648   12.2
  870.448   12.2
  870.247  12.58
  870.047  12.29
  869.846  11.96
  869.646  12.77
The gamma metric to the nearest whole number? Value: -10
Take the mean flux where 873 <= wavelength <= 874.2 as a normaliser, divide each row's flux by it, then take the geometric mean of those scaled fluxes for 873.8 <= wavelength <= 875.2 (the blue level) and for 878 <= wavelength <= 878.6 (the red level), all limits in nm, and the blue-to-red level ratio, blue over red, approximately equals 0.95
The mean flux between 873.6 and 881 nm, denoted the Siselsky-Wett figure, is 12.3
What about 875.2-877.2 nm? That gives 12.1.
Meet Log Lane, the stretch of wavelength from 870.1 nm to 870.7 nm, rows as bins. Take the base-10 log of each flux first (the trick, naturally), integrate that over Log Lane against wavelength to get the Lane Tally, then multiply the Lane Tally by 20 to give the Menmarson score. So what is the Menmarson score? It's 13.1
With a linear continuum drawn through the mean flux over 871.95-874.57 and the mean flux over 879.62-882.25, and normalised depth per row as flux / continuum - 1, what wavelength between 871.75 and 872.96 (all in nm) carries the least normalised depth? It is 871.852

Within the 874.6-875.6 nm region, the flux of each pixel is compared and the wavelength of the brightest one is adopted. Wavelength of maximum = 874.868 nm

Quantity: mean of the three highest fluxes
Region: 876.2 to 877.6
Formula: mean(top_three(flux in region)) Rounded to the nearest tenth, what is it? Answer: 12.6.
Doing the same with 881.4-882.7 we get 13.1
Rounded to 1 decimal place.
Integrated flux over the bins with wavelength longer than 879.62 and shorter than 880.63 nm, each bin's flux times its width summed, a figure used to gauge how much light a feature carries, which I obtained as 12.6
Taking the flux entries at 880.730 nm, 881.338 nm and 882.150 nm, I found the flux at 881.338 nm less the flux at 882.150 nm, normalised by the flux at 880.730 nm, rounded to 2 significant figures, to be -0.018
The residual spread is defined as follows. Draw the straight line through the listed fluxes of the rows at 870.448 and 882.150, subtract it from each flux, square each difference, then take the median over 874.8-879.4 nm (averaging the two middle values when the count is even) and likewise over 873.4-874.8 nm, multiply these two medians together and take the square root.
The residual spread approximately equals 0.19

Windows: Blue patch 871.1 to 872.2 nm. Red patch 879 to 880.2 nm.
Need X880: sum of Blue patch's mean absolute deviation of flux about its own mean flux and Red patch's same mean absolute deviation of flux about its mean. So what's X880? 0.52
